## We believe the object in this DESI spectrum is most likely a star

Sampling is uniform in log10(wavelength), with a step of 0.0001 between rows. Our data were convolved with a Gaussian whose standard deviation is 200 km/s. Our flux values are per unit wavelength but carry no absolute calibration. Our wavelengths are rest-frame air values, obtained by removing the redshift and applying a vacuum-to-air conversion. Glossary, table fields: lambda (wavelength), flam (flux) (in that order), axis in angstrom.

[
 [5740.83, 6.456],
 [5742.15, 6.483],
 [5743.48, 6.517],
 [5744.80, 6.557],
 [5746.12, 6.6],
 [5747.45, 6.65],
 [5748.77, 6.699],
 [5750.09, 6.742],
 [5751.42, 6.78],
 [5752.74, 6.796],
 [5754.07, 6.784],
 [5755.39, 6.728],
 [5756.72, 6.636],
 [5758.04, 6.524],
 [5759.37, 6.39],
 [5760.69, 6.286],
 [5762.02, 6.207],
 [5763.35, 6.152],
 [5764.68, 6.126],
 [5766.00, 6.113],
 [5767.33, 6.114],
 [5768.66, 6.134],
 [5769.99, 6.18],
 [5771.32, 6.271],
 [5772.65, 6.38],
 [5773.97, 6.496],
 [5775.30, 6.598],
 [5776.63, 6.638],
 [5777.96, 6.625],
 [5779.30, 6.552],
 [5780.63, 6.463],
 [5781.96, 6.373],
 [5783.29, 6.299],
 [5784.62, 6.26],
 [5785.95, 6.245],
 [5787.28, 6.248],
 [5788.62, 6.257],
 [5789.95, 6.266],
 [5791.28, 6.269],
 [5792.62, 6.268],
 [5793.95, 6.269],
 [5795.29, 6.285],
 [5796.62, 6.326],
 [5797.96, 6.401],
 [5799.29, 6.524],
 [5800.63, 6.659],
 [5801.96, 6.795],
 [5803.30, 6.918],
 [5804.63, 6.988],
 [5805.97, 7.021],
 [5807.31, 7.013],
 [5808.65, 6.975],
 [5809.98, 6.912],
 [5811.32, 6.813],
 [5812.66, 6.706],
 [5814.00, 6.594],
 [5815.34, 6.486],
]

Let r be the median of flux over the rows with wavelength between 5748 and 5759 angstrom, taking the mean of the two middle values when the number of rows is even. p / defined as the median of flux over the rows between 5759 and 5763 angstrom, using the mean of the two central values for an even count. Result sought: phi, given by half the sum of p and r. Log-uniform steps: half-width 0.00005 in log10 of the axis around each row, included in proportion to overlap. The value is 6.51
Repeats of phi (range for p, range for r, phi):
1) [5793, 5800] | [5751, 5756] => 6.55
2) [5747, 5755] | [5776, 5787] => 6.59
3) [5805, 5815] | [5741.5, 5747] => 6.72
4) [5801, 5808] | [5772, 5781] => 6.77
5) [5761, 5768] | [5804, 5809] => 6.56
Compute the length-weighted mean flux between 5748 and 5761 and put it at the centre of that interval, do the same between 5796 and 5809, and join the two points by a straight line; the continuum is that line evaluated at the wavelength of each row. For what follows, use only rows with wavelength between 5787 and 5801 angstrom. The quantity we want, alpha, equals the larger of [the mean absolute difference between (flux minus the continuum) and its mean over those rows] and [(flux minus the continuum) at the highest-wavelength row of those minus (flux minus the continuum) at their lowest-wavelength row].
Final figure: 0.38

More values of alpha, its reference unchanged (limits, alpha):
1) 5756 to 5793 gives 0.15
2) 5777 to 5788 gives 0.13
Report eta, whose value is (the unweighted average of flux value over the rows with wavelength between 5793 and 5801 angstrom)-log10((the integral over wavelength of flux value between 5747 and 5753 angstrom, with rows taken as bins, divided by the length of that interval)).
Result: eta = 5.58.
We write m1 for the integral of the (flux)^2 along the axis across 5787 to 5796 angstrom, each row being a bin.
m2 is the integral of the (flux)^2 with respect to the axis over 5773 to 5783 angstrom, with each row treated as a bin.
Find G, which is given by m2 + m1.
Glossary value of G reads 779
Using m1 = 353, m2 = 426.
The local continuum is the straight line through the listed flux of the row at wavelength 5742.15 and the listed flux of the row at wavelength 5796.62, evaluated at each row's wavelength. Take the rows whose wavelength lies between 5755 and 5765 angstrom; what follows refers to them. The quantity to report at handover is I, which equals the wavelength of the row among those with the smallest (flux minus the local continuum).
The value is 5764.68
